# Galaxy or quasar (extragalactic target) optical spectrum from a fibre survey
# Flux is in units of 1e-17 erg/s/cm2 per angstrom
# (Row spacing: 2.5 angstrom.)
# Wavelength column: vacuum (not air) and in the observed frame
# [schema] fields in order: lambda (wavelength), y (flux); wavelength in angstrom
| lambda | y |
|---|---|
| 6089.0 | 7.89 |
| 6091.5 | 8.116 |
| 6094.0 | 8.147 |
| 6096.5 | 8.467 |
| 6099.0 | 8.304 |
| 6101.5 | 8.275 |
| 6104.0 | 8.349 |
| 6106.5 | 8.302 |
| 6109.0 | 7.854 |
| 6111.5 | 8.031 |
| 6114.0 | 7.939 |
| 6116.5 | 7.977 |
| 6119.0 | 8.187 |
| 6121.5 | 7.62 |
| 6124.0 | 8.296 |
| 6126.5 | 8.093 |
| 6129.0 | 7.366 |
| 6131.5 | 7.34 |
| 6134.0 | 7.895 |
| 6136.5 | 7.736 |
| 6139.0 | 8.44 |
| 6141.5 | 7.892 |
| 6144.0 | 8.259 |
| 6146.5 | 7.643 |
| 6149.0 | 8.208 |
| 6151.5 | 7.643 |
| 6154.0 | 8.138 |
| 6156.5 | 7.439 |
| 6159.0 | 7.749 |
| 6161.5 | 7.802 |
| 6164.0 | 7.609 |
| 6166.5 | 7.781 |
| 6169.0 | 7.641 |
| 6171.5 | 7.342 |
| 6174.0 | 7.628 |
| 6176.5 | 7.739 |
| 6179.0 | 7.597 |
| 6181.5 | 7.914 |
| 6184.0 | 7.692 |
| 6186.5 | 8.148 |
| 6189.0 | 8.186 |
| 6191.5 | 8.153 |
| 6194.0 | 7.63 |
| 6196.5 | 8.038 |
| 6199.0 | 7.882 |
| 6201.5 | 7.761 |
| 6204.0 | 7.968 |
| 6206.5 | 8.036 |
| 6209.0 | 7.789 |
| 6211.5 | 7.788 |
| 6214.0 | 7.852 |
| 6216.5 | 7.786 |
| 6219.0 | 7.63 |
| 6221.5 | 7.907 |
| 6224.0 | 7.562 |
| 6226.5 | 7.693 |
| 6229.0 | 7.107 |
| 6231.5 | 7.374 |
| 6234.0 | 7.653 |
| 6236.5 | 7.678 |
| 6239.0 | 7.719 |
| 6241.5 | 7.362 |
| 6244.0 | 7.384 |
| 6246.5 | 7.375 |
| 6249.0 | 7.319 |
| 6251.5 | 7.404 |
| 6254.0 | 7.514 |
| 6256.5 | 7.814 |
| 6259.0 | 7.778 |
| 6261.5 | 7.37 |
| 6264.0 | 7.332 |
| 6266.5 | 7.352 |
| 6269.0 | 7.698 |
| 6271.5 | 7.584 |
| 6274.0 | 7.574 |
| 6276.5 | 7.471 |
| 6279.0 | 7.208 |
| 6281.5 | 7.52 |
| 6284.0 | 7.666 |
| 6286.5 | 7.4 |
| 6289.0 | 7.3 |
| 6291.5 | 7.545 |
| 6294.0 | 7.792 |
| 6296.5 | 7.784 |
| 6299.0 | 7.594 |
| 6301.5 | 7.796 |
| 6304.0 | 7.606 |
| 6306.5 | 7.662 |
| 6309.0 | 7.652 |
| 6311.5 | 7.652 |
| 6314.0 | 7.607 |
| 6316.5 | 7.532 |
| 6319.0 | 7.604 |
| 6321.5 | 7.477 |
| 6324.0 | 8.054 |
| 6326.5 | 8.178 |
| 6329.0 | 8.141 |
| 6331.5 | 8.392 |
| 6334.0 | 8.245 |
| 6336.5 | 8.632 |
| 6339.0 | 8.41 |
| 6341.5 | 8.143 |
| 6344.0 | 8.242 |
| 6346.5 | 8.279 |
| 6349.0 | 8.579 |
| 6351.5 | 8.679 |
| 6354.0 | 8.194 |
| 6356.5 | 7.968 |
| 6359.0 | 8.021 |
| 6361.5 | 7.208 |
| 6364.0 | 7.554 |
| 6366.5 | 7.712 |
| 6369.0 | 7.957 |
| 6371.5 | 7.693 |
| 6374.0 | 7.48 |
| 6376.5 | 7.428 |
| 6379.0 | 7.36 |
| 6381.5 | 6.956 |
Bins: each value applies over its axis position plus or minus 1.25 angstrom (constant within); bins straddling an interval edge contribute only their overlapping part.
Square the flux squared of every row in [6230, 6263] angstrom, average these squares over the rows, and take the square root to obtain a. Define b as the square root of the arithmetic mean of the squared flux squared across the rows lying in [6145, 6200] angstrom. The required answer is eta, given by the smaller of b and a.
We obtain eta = 56.6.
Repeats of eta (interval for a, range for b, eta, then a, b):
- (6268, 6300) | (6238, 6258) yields 56.1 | 57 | 56.1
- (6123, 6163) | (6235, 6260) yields 56.9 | 62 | 56.9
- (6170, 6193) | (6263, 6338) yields 59.6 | 61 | 59.6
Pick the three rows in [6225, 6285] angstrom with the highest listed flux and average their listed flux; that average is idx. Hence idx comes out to 7.77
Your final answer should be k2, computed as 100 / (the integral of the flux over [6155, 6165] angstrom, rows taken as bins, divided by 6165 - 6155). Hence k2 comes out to 13.0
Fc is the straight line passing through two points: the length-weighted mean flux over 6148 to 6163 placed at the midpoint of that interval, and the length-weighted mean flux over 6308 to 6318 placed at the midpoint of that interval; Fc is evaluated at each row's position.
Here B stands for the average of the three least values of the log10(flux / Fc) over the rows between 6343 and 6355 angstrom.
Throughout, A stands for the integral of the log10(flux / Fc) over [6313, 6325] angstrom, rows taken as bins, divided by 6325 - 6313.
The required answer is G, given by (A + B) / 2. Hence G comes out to 0.020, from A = 0.00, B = 0.037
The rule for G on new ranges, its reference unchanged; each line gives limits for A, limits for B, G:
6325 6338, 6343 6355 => 0.038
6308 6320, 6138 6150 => 0.002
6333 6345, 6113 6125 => 0.020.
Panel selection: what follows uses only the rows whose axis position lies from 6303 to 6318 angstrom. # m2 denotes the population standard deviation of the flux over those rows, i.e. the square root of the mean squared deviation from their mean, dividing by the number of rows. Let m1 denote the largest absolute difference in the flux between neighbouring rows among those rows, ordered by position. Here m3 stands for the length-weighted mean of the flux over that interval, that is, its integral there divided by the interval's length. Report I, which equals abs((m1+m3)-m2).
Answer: 7.6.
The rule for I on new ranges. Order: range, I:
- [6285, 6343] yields 8.1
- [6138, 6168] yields 8.3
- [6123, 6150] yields 8.3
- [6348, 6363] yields 8.4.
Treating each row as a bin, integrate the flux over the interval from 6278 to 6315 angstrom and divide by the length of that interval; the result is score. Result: 7.59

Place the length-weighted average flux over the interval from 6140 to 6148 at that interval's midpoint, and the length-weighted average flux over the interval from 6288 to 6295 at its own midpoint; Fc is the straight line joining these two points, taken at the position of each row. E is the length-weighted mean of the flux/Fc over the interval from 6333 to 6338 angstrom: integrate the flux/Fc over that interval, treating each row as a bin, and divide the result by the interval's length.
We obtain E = 1.14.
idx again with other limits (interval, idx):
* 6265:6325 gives 7.88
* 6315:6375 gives 8.63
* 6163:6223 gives 8.16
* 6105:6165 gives 8.35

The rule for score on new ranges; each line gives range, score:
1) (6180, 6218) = 7.90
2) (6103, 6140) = 7.96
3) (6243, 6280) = 7.48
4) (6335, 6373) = 8.08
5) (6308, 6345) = 8.00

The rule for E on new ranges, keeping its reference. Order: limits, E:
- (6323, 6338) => 1.11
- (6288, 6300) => 1.01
